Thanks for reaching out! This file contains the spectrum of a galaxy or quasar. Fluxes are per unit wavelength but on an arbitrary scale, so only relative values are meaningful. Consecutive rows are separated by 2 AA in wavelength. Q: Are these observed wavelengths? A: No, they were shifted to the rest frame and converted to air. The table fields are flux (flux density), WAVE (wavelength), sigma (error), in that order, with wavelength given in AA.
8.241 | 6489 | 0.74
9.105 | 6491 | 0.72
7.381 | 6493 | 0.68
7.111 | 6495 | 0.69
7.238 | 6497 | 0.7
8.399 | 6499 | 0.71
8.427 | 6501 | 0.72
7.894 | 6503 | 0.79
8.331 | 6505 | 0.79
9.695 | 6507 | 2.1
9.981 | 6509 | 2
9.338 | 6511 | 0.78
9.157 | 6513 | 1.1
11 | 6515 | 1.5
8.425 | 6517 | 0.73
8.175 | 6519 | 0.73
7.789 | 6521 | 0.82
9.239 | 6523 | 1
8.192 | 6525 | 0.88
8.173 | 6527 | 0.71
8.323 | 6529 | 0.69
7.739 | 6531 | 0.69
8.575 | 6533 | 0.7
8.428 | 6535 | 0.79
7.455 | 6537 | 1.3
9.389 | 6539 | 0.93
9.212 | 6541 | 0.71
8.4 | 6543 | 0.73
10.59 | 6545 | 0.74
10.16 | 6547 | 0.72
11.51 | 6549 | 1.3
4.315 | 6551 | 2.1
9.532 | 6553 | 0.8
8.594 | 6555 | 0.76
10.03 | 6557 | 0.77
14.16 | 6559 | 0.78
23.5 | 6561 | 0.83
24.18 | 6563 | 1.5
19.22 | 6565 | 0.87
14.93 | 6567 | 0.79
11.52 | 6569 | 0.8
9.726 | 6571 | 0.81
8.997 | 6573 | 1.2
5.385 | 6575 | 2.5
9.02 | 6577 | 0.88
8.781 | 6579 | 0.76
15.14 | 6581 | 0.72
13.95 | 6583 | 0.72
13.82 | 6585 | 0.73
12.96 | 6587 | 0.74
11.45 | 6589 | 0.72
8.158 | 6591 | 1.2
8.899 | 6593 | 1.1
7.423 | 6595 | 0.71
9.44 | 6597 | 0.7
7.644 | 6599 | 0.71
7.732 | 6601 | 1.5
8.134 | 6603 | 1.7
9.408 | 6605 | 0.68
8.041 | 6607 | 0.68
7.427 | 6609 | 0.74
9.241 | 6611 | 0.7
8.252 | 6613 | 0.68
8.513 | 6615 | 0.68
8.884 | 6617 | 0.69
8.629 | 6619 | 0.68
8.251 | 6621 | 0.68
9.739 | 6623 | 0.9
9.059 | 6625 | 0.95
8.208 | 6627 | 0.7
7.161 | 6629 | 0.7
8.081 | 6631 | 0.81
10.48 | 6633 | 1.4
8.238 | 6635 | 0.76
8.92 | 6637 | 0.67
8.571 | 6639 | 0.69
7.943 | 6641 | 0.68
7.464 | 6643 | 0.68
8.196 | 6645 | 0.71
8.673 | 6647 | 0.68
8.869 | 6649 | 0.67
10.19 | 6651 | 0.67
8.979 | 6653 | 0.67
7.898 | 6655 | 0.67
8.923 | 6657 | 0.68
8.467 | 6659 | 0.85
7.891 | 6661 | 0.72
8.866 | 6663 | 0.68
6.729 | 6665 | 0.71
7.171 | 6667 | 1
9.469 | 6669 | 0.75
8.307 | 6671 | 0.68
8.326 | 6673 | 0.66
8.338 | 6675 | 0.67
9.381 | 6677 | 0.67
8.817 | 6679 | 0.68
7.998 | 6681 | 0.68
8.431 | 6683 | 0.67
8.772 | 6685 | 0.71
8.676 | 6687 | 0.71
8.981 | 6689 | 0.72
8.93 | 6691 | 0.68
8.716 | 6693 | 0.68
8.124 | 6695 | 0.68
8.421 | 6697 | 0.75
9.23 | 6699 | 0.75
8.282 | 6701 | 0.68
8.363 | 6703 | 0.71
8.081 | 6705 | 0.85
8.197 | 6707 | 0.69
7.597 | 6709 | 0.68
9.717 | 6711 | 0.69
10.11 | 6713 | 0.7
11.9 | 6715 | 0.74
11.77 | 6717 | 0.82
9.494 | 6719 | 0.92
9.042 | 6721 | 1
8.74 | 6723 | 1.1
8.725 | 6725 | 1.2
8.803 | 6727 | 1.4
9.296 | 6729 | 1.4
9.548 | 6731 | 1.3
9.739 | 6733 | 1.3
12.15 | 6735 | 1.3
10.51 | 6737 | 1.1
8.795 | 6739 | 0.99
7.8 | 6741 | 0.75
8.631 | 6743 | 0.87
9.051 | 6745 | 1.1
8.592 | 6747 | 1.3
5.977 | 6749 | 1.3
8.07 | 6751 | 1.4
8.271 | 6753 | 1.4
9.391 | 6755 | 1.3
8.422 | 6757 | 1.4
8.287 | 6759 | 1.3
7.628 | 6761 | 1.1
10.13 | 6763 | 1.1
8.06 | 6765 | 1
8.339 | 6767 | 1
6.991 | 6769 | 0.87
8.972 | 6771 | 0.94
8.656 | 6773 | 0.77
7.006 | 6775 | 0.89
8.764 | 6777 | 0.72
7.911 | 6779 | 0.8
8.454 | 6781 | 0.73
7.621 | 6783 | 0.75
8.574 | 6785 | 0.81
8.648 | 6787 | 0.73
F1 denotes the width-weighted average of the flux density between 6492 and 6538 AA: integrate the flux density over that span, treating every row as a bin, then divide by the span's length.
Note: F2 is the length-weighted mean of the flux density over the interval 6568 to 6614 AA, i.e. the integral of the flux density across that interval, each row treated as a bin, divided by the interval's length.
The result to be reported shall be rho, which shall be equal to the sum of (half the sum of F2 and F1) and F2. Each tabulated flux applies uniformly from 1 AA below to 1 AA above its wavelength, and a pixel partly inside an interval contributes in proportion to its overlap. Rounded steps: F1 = 8.5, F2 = 9.6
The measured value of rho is 18.6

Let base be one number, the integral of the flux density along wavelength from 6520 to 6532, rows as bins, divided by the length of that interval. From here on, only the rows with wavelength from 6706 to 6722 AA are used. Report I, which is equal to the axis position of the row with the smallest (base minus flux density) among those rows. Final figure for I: 6715 AA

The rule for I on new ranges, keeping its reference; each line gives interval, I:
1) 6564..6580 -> 6565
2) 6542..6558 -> 6549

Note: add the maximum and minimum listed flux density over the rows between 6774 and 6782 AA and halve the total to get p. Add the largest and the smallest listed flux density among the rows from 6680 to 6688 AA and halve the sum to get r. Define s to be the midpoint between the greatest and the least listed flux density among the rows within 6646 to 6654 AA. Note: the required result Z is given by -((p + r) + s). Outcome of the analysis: -25.7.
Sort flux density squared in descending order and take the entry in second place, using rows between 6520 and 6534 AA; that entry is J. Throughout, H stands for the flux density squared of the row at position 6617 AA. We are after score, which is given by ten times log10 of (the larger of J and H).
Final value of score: 19.0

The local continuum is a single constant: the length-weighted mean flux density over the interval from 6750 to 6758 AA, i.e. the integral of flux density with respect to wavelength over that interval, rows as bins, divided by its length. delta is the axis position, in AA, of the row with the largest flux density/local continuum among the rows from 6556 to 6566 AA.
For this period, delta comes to 6563 AA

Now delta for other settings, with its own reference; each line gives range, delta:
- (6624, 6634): 6633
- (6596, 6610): 6597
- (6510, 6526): 6515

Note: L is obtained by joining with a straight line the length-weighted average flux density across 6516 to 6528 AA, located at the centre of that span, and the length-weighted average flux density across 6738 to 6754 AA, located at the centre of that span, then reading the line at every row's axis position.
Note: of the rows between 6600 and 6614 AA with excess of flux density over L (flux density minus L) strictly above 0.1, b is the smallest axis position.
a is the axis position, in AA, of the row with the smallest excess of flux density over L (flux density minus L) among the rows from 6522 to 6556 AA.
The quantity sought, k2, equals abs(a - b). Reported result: 54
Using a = 6551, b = 6605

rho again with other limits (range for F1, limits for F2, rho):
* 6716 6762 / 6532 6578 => 21.2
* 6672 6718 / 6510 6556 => 17.6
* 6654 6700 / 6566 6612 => 19.1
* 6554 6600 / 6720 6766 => 19.3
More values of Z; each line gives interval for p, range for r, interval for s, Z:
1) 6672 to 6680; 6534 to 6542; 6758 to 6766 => -26.2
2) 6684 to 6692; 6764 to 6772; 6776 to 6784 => -25.0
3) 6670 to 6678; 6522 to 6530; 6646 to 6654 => -27.0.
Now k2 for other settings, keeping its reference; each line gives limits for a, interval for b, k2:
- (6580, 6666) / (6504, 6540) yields 158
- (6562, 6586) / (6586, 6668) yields 12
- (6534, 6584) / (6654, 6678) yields 106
